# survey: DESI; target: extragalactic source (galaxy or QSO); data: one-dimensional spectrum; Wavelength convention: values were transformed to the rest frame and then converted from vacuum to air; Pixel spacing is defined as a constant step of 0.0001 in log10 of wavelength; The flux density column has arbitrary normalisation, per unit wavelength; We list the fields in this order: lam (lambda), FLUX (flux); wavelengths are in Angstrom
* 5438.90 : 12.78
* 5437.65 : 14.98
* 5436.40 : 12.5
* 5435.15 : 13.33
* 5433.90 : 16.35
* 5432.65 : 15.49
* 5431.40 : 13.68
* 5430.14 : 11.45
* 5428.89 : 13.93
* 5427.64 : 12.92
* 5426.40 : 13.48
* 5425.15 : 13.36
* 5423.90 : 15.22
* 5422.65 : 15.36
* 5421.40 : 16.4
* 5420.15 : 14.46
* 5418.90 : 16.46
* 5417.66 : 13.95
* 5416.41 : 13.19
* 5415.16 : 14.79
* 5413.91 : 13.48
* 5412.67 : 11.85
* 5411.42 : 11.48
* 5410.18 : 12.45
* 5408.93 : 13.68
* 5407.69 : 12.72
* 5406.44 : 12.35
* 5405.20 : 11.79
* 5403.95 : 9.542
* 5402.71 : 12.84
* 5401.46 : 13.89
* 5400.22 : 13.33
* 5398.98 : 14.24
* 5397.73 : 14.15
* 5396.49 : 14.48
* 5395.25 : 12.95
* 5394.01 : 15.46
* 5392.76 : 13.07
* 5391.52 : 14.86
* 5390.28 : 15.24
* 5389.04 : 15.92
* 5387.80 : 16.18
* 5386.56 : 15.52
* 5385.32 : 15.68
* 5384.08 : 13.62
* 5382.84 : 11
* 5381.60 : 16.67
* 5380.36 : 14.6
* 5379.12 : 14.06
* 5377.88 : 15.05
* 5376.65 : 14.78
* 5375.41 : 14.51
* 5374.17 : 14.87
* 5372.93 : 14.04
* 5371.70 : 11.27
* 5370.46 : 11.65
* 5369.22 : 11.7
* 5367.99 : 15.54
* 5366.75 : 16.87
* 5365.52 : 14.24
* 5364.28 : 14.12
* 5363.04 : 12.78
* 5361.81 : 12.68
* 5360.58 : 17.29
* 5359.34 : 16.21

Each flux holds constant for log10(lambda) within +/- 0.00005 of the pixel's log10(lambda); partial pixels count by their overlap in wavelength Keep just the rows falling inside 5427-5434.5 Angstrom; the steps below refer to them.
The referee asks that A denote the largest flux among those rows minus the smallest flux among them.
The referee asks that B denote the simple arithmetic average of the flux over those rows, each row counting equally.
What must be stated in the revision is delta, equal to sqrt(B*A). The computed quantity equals 8.3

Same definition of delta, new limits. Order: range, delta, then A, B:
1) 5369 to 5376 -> 6.8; 3.6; 13.0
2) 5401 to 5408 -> 7.3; 4.3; 12.2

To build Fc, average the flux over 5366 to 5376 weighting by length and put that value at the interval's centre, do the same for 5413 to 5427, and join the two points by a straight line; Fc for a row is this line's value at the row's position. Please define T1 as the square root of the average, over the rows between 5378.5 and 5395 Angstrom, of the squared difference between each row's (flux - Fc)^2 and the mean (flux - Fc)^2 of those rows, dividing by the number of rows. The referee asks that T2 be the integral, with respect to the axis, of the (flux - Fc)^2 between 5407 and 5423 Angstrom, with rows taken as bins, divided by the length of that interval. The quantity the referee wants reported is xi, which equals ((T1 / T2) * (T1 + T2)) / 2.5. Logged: 2.2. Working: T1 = 2.67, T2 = 2.5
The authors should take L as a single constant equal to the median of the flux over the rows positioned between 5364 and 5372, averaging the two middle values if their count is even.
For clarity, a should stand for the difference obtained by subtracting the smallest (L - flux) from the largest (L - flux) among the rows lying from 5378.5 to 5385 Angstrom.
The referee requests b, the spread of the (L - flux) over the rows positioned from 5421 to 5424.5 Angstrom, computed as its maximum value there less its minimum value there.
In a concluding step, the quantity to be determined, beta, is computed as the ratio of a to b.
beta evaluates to 4.8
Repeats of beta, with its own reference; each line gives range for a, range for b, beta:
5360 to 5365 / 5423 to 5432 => 1.2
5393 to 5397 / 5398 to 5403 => 1.8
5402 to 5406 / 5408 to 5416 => 1.0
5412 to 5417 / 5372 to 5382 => 1.1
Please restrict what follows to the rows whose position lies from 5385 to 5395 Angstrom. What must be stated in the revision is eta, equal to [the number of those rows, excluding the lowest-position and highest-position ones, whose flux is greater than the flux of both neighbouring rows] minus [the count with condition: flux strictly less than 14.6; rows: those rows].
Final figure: 0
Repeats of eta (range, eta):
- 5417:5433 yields -4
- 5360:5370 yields -4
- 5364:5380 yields -5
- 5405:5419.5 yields -8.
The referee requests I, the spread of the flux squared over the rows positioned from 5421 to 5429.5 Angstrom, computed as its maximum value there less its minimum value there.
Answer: 102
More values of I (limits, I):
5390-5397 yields 71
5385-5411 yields 171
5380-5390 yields 157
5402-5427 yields 180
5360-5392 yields 178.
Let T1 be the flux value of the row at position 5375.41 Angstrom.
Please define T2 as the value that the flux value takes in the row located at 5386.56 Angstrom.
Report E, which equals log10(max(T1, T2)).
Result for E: 1.19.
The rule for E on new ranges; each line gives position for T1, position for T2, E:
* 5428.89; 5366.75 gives 1.23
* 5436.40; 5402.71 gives 1.11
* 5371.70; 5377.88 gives 1.18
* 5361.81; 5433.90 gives 1.21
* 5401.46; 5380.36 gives 1.16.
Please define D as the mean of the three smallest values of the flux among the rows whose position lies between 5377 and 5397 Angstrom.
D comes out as 12.3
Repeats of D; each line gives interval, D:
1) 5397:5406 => 11.4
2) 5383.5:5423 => 10.9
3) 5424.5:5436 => 12.6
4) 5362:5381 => 11.5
